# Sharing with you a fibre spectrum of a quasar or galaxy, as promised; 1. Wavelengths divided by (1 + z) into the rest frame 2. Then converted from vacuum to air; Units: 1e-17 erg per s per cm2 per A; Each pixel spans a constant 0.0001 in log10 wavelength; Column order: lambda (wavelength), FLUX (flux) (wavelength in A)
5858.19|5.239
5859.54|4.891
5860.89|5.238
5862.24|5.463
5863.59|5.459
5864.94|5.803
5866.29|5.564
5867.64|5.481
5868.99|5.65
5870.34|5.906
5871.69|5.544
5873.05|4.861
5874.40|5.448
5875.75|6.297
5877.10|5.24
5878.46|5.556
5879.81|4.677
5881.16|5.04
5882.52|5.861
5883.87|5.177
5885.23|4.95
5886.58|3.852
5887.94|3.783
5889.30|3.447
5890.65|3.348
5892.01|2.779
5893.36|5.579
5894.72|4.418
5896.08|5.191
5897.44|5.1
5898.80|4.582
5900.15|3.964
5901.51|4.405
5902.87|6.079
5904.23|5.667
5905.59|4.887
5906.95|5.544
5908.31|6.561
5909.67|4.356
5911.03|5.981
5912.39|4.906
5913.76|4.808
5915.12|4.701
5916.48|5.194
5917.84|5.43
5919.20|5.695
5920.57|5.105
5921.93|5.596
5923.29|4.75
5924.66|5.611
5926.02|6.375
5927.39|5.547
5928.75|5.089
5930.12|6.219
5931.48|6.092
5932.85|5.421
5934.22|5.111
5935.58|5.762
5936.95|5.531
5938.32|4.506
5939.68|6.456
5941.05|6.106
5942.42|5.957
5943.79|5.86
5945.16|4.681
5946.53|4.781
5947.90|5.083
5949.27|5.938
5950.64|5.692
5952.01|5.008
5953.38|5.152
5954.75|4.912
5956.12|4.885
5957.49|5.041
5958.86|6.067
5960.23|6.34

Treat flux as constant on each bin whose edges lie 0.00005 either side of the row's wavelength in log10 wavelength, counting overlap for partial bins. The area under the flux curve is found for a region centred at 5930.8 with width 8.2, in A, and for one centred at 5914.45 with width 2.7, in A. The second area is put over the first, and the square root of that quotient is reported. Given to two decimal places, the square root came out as 0.53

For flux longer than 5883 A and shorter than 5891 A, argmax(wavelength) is 5883.87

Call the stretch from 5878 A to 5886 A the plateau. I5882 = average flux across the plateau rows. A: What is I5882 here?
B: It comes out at 5.2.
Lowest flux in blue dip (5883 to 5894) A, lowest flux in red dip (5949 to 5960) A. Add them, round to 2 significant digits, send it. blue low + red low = 7.7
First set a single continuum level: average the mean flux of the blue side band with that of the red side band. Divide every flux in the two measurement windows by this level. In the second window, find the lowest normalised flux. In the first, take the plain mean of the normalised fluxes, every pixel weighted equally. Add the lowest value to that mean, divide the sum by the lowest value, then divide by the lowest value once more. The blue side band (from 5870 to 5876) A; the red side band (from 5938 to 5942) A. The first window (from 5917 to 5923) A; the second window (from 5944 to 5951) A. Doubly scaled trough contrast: 2.6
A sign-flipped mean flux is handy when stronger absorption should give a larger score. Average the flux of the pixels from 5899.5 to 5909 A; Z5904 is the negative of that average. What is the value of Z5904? -5.30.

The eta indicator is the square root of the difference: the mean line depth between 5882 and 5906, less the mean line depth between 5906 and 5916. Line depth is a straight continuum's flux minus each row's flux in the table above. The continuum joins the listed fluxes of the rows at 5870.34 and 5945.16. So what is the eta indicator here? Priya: 1.0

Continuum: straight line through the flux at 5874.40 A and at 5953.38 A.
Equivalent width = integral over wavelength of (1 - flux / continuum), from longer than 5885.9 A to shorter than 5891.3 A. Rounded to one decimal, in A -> 1.8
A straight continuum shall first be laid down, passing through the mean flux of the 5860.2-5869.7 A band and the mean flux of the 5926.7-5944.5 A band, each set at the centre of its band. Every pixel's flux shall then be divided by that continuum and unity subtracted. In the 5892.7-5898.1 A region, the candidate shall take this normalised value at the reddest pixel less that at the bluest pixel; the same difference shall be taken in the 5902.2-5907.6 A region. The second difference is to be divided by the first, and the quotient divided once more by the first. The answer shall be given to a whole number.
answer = -13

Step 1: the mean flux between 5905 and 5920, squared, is 28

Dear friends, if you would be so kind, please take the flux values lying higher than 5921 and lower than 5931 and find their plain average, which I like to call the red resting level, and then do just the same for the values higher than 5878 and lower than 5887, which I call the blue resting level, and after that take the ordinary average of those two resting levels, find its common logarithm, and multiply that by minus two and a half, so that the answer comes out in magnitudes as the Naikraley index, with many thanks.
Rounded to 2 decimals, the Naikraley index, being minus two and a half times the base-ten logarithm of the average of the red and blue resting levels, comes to -1.81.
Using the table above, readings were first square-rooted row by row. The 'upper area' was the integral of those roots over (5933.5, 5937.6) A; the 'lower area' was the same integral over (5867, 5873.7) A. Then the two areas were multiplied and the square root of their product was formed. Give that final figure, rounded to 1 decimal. 12.3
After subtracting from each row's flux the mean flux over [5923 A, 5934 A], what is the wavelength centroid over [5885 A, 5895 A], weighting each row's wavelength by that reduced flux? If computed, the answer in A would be 5889.9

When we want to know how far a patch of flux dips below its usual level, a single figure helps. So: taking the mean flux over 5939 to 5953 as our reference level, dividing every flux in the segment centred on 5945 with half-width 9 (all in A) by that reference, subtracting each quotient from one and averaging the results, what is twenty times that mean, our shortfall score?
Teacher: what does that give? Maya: 0.4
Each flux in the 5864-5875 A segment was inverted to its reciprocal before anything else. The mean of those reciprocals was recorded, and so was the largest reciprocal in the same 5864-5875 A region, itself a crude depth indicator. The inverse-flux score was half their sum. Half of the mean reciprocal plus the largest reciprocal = 0.194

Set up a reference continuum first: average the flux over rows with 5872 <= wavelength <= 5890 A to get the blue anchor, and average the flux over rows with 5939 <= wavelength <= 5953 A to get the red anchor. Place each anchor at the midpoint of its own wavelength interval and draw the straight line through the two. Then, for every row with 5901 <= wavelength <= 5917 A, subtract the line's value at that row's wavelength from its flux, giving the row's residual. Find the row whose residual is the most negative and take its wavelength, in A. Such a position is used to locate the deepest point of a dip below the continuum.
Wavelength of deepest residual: 5909.67 A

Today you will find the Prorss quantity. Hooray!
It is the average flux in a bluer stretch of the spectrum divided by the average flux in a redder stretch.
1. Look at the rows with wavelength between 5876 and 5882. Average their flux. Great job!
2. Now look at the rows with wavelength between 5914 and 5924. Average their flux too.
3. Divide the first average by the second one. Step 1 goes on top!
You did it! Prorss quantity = 1.0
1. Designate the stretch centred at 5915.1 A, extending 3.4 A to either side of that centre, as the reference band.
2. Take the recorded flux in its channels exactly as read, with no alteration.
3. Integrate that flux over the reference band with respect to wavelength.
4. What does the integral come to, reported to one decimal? 34.1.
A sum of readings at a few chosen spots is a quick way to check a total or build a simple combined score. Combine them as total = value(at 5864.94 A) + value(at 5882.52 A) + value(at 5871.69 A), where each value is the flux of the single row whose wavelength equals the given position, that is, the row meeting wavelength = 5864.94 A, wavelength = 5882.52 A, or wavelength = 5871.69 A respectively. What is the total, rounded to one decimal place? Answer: 17.2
